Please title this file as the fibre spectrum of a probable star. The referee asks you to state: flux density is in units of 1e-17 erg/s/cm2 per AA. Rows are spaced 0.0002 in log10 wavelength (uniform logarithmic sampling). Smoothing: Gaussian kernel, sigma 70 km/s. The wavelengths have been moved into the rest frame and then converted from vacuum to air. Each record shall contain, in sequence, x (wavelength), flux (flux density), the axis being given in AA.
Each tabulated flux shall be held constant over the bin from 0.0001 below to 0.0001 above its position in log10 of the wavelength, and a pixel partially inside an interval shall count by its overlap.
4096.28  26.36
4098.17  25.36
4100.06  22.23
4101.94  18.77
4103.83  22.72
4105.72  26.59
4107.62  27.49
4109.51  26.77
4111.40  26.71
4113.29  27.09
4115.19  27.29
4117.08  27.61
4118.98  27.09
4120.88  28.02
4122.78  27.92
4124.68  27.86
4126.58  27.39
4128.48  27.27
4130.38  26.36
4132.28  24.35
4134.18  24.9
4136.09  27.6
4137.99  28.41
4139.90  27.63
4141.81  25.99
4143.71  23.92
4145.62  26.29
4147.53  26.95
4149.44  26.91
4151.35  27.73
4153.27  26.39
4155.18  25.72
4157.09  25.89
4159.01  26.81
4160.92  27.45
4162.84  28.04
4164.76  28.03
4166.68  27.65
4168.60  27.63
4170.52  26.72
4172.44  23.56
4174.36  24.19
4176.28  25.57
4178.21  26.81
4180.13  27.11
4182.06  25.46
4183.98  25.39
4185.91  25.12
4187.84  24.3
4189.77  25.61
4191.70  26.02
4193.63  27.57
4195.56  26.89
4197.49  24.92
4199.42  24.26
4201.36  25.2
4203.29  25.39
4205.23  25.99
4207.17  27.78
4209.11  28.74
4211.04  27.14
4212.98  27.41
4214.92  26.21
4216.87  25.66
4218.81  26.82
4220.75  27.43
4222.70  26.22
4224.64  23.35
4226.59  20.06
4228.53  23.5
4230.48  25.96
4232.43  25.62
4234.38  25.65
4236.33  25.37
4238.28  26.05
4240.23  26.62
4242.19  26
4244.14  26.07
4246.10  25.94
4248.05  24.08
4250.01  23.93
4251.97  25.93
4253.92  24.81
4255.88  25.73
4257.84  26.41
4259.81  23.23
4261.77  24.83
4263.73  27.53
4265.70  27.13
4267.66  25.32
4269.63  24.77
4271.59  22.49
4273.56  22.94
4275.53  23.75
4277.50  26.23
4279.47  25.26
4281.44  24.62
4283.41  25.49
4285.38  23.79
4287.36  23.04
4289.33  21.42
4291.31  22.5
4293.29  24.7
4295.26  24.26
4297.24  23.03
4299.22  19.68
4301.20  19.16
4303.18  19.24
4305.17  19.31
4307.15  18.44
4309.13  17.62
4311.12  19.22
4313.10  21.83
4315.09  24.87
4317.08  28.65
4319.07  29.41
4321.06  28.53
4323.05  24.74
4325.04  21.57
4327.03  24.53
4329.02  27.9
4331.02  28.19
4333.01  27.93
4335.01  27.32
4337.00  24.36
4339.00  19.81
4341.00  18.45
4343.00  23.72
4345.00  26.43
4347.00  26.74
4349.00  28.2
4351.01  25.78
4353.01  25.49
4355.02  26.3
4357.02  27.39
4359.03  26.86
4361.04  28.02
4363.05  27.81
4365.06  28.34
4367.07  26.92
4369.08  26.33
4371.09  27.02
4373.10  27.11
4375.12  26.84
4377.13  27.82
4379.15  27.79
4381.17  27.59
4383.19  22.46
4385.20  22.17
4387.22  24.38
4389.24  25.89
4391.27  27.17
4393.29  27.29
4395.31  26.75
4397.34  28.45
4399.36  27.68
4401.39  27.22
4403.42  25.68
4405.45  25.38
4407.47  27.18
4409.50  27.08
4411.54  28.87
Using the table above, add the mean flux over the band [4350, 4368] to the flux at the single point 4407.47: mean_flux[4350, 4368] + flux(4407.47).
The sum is 54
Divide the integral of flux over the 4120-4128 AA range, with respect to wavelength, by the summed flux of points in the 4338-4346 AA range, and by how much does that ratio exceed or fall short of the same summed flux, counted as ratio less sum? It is -86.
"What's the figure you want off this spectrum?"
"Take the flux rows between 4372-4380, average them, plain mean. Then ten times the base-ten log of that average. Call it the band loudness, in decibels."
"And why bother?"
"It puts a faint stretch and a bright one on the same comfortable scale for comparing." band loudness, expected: 14.4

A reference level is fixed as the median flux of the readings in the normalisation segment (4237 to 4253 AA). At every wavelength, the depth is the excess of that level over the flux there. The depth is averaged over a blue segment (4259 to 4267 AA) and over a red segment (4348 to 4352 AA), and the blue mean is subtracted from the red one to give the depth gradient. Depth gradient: -1.3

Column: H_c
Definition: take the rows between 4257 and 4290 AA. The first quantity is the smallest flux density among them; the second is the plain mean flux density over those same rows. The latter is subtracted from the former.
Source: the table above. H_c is -3.2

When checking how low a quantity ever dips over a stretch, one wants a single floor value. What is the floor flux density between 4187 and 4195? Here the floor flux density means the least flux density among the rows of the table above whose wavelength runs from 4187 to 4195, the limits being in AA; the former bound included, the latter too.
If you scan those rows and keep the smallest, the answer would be 24.3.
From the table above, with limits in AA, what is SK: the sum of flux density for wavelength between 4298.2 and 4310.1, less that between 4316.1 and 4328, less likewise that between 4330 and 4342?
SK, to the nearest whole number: -190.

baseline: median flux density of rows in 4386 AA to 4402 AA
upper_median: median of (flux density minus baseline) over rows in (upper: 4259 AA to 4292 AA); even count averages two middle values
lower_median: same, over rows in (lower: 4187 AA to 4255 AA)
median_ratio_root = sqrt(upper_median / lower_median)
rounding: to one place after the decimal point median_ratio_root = 1.4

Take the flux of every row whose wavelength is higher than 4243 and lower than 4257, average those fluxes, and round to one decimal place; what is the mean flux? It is 25.2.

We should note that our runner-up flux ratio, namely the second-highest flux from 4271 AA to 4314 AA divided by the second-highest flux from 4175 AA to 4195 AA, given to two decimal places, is 0.94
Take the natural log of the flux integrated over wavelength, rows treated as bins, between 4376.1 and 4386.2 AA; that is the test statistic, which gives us 5.55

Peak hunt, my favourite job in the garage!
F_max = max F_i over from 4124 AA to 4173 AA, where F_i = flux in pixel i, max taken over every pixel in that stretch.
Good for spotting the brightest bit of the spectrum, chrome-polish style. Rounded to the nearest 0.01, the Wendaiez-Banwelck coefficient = 28.41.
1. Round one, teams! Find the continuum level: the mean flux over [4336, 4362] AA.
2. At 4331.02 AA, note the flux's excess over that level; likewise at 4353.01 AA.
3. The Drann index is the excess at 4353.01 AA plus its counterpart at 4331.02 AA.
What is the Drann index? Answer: 3.3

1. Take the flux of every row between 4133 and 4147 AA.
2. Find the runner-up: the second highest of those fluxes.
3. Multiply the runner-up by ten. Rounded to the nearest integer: 276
